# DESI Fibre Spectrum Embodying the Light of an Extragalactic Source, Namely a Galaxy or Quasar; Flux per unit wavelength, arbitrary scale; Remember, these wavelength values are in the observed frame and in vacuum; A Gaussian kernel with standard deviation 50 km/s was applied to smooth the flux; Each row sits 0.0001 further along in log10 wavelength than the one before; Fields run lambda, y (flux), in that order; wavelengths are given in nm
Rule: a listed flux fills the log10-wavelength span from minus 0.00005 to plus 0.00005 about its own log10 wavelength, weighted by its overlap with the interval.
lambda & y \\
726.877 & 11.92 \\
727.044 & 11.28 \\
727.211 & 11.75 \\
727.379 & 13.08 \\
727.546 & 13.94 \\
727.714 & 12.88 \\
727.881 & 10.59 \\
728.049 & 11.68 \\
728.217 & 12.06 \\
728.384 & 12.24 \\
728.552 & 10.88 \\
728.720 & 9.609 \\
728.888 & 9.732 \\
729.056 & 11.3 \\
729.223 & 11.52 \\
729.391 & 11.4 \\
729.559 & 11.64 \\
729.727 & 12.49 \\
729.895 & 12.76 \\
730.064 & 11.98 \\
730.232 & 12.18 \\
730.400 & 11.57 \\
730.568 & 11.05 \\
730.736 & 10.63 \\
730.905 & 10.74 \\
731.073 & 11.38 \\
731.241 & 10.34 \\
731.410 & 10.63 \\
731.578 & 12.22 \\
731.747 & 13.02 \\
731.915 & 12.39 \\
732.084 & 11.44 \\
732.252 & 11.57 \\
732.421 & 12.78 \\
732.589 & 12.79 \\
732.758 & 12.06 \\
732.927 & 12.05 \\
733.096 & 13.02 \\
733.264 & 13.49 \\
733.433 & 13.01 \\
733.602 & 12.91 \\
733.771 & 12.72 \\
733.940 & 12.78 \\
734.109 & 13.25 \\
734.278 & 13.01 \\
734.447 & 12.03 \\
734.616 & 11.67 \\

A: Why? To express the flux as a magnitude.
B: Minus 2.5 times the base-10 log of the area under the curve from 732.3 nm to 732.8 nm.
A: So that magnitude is -2.0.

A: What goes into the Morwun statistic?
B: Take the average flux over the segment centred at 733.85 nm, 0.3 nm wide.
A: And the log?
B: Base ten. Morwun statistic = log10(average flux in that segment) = 1.11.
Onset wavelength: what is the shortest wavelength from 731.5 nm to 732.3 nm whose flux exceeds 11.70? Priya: 731.578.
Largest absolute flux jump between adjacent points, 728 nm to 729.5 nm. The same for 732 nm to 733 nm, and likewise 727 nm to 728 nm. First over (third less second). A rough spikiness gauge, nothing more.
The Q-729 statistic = 1.5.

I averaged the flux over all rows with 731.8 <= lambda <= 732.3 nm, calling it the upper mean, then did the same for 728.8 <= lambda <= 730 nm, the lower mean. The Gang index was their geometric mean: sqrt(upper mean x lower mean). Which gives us 11.7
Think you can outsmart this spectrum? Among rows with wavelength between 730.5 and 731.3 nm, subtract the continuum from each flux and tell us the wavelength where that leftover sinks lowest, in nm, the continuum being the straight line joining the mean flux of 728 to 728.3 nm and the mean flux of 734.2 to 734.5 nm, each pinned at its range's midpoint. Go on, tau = 731.241 nm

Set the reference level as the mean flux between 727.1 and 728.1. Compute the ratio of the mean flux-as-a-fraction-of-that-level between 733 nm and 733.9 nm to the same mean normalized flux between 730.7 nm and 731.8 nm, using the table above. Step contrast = 1.16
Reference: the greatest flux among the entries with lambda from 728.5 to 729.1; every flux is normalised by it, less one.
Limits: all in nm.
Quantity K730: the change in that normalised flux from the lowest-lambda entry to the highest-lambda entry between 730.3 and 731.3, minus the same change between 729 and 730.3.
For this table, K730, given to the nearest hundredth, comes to -0.19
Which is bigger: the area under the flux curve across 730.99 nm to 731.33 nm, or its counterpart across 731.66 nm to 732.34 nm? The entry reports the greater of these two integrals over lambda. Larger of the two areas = 8.2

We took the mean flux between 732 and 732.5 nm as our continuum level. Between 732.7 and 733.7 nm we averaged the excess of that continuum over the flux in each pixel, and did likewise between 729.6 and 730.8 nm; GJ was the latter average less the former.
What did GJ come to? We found 0.95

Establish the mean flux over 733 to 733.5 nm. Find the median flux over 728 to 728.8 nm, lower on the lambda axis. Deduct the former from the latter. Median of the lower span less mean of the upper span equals -1.49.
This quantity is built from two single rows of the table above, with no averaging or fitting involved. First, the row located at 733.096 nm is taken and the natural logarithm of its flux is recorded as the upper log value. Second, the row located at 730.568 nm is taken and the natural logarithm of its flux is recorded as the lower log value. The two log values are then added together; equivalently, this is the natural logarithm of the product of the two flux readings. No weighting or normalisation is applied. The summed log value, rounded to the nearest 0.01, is 4.97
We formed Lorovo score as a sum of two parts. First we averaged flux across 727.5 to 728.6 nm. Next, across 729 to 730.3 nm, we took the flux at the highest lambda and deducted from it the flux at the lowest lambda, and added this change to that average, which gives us 12.9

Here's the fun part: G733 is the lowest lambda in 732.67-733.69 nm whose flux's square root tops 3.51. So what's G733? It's 733.096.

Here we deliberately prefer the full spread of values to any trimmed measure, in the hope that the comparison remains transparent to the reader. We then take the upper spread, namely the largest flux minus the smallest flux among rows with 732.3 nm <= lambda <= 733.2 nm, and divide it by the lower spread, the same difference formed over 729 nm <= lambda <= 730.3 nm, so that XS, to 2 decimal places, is 0.66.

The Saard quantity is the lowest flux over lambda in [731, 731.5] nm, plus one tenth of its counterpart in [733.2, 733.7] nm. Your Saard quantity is 11.6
